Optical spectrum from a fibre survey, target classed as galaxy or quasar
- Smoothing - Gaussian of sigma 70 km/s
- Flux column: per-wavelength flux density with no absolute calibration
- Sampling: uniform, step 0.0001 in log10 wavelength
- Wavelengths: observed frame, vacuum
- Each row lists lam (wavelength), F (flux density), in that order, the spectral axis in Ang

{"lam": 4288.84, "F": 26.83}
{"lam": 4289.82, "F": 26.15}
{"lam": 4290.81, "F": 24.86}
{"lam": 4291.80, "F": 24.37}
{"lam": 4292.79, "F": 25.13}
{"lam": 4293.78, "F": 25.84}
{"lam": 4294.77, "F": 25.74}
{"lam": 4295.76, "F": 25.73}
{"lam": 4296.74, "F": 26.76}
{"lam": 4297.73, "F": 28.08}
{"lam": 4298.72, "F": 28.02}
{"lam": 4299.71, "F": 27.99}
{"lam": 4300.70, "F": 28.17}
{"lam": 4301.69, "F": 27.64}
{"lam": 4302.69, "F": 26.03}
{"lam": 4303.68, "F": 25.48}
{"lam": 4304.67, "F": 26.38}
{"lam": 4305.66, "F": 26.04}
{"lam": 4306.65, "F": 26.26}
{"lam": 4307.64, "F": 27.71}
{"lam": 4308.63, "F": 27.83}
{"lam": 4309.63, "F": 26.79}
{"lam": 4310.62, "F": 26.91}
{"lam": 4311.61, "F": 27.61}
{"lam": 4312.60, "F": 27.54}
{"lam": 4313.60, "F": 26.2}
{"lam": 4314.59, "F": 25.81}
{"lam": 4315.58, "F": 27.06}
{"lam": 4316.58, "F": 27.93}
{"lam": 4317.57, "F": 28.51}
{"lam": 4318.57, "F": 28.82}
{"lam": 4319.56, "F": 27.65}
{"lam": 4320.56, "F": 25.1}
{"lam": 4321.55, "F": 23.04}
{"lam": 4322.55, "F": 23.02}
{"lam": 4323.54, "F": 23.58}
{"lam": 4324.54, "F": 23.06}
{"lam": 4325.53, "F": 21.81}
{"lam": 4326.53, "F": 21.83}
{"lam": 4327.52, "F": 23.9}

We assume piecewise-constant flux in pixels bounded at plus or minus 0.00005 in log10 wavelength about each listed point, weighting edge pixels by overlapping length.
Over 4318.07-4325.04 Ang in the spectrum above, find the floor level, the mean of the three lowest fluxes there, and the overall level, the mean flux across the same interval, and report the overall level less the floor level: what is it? 1.9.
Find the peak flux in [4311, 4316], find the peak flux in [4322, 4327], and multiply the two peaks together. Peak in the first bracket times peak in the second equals 651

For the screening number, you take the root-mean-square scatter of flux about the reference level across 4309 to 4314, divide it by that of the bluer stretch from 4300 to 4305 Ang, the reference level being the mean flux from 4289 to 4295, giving 1.0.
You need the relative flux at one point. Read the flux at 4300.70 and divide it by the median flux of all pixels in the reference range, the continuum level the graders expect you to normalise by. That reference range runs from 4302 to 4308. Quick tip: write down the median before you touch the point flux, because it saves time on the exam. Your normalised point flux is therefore 1.08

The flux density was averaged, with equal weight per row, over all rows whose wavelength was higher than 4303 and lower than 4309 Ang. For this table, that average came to 26.6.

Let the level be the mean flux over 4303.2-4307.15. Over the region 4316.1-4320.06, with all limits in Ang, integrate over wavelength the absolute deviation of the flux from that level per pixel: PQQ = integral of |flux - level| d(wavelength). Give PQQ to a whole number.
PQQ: 9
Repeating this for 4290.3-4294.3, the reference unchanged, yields 4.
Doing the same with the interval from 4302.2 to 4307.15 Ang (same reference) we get 1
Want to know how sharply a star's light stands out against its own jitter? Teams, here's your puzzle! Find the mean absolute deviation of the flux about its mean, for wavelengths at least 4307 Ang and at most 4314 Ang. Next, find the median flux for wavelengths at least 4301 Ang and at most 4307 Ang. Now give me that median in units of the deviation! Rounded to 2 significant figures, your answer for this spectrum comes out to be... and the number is 51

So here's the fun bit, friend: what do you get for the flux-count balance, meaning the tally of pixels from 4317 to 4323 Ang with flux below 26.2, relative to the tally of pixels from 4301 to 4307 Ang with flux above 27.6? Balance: 3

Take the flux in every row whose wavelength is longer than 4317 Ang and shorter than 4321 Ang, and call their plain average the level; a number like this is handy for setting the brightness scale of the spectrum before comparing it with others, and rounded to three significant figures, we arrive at 27.5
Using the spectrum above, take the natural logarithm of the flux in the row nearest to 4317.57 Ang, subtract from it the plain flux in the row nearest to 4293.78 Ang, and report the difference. -22.5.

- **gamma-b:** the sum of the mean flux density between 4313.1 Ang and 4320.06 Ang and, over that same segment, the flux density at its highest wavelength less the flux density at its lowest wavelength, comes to 28.9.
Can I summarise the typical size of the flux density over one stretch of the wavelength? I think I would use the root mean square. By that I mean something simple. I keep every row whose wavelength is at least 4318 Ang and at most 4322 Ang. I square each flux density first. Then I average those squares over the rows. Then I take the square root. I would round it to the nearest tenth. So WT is 26.2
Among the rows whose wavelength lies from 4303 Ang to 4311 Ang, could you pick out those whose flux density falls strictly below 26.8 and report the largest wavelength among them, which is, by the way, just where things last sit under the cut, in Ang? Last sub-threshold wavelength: 4309.63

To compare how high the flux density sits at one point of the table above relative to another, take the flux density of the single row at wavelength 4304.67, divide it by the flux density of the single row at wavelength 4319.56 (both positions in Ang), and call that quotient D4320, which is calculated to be 0.95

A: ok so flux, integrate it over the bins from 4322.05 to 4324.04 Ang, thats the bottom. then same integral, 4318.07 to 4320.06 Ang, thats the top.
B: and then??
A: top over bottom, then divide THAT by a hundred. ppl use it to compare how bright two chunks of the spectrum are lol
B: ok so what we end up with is 0.0121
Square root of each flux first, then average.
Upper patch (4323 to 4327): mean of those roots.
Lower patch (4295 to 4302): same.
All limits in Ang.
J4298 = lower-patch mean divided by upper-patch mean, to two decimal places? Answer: 1.10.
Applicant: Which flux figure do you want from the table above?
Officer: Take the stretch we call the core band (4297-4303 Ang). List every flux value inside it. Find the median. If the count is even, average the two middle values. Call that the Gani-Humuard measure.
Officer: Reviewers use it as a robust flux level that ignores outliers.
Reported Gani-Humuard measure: 28.0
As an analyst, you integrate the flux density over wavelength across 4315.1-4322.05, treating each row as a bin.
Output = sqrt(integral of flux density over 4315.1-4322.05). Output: 13.7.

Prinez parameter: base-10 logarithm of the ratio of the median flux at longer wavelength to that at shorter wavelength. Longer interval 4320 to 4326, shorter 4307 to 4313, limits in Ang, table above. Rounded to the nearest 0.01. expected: -0.08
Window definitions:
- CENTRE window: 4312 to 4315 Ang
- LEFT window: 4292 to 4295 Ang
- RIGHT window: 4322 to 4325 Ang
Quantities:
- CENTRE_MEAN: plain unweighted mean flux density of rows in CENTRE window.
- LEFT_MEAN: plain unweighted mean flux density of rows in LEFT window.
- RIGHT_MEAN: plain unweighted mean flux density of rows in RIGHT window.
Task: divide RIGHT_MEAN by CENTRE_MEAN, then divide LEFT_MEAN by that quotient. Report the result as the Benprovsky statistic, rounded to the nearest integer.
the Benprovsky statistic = 29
